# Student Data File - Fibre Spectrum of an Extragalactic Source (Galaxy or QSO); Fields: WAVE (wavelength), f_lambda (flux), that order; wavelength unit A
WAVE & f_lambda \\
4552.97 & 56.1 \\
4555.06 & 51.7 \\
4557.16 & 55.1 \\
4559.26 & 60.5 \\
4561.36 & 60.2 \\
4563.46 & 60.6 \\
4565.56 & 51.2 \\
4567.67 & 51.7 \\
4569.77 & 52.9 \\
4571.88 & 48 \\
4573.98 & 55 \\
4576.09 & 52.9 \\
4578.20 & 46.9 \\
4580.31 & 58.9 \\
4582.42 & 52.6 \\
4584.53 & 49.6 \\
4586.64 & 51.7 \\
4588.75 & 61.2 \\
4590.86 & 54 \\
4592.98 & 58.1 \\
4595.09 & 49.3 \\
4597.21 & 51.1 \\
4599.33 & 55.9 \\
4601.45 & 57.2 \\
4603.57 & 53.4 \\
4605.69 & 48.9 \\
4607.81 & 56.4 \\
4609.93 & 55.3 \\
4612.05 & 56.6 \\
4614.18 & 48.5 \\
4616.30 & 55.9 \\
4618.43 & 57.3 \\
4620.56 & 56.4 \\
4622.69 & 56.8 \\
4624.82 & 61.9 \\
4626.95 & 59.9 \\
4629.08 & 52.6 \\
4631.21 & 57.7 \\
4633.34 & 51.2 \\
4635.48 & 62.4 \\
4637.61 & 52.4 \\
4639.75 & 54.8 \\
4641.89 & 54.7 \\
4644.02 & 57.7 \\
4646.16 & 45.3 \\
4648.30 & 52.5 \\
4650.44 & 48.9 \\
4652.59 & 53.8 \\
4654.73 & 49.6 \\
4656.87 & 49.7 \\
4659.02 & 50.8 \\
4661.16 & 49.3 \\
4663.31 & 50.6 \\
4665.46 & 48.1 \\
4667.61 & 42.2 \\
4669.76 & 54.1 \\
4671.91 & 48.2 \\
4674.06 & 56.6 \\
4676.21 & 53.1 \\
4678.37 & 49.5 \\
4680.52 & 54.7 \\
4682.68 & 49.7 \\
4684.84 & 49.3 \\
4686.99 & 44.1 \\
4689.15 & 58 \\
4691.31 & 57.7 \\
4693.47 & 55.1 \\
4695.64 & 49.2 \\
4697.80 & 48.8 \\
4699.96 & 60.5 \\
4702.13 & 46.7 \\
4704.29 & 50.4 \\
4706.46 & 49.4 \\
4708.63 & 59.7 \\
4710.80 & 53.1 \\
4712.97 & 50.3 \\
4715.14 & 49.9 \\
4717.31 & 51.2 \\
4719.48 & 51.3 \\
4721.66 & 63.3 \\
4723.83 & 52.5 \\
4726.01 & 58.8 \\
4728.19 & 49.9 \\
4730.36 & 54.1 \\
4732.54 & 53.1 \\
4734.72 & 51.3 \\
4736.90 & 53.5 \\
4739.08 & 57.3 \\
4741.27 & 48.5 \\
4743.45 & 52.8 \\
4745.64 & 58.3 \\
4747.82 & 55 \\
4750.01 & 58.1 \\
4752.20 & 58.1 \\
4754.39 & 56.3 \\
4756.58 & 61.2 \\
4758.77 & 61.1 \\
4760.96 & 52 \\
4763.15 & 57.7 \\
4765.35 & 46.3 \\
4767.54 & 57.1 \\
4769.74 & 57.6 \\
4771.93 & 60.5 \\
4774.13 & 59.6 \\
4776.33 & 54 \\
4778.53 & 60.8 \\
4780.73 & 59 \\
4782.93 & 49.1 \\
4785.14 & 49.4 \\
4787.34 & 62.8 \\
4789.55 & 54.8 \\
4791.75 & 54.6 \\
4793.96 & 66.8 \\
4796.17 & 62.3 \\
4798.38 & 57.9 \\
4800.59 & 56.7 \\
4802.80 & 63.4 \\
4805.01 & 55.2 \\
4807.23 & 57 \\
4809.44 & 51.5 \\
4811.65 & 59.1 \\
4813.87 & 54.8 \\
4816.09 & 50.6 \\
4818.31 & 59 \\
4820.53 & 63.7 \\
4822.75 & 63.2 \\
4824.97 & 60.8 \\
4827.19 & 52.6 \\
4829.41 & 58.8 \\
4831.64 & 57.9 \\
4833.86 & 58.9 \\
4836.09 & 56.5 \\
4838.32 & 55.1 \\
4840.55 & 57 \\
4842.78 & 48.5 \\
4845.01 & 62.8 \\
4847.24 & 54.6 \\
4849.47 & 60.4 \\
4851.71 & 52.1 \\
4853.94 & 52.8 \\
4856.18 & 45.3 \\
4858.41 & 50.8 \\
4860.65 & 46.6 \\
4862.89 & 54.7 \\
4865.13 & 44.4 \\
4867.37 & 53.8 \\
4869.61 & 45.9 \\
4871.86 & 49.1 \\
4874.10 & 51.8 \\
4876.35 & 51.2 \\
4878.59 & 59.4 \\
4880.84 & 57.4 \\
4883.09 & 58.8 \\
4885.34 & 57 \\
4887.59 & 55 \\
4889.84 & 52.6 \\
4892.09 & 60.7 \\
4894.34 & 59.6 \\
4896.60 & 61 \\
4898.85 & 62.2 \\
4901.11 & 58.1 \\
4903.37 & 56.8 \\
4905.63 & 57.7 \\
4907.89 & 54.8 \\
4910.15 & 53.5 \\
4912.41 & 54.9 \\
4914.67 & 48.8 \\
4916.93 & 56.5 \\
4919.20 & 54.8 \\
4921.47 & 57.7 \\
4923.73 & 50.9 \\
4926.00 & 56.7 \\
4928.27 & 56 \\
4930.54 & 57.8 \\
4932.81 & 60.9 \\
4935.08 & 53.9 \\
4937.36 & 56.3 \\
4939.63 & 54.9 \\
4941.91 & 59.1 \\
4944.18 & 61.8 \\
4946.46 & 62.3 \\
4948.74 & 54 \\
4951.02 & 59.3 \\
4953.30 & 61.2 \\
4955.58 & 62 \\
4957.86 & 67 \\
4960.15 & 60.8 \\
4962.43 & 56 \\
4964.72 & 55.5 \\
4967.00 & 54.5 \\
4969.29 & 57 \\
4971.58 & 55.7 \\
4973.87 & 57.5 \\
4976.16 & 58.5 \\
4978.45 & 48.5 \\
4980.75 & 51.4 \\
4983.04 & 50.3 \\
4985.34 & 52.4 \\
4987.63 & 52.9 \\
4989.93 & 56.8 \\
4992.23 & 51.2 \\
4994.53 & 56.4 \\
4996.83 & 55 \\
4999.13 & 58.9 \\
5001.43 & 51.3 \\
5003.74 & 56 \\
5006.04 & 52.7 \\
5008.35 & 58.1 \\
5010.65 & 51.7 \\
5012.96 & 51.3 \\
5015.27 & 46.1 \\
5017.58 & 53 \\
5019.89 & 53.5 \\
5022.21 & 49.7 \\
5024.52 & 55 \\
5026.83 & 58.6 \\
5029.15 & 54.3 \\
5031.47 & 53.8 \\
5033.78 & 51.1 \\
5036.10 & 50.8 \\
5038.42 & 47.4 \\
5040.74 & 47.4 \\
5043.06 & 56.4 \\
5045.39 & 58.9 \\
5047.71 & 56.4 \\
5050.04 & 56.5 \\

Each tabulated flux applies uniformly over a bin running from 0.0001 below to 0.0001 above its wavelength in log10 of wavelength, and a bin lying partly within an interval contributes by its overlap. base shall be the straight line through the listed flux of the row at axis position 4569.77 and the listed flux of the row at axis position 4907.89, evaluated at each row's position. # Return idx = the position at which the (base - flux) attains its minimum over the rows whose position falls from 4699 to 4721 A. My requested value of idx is 4699.96 A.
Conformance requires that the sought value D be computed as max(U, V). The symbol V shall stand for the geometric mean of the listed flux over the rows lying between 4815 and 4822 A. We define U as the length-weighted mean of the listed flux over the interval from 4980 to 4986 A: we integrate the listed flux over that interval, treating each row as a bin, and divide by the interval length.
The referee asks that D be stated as 57.5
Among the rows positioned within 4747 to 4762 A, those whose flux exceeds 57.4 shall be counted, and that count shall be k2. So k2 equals 4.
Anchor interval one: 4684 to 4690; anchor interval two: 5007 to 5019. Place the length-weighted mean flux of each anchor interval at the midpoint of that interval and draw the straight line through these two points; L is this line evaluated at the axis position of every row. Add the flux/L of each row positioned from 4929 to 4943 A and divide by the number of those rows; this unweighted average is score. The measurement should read 1.106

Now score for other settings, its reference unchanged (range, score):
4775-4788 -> 1.099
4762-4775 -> 1.113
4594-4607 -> 1.057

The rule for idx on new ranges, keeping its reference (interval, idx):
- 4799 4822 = 4820.53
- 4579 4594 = 4588.75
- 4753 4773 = 4756.58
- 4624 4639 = 4635.48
